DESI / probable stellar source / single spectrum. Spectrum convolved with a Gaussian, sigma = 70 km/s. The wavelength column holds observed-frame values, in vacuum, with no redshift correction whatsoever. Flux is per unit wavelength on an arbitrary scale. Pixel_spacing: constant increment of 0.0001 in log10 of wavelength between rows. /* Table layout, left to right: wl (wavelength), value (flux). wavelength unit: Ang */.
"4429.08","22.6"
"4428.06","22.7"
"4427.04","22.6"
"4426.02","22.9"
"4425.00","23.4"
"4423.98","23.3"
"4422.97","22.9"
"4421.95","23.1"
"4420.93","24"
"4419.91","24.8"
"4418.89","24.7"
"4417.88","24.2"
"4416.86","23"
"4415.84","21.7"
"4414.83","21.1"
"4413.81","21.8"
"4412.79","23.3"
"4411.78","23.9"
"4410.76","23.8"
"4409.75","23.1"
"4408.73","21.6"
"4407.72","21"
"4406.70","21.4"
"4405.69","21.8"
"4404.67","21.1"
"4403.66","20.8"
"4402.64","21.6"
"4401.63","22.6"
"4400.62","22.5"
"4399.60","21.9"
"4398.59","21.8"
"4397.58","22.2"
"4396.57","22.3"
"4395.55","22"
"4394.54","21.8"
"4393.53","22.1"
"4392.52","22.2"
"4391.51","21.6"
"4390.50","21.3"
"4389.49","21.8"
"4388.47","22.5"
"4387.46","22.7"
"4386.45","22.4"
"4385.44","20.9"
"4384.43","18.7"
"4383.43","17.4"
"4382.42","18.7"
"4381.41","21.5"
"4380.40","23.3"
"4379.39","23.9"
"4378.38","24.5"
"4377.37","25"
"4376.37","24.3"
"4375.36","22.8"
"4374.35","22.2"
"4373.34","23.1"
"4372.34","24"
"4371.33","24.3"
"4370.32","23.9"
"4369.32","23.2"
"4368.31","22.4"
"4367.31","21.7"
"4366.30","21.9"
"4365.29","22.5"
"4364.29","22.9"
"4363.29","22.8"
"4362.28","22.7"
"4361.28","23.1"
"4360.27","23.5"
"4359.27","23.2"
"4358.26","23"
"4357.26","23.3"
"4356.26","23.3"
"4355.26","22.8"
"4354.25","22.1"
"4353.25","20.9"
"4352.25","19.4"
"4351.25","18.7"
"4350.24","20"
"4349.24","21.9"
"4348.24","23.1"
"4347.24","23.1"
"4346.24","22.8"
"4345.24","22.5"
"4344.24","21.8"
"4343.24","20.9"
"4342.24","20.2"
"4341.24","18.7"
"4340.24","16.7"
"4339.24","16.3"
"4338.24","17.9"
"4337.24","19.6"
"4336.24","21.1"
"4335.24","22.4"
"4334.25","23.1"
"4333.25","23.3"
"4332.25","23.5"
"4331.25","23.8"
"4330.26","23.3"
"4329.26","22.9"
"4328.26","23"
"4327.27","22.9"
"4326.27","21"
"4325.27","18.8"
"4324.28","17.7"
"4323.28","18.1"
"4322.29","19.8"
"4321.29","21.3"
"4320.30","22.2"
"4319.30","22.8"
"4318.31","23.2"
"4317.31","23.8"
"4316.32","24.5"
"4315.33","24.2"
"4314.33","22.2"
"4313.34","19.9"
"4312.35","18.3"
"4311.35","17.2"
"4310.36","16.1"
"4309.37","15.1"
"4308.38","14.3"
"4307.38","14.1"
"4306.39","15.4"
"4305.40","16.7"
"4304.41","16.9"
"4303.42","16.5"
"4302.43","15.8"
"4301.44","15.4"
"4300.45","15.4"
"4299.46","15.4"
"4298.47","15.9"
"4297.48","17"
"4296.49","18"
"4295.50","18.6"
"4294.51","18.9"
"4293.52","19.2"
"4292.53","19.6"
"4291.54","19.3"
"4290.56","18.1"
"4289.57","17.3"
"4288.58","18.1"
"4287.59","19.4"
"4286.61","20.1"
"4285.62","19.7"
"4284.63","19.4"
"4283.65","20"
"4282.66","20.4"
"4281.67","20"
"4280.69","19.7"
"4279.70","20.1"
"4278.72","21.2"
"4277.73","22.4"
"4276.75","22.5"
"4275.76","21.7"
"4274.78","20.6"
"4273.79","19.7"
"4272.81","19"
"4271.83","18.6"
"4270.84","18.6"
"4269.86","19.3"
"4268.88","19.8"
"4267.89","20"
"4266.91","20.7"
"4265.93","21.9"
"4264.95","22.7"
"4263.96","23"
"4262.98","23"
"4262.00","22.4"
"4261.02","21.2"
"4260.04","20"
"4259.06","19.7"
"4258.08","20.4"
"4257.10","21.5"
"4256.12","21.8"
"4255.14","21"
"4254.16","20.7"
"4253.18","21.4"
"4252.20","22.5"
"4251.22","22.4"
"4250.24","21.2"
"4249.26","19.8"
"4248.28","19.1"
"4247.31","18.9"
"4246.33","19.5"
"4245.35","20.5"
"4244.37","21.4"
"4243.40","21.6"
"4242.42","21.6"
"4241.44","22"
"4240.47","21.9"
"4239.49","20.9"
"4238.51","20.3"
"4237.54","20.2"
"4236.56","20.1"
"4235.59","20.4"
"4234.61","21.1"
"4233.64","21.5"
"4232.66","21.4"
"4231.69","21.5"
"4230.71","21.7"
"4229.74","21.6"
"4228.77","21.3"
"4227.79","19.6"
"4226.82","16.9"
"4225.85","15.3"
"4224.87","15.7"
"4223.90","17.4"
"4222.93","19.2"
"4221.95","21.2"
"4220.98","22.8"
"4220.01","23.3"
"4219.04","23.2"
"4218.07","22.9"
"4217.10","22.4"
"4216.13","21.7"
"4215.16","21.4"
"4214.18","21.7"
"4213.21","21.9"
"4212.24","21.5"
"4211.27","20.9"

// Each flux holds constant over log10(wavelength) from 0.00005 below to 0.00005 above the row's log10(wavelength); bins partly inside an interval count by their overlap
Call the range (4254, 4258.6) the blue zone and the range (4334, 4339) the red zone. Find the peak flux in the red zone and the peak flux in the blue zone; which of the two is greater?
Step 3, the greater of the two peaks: 23.1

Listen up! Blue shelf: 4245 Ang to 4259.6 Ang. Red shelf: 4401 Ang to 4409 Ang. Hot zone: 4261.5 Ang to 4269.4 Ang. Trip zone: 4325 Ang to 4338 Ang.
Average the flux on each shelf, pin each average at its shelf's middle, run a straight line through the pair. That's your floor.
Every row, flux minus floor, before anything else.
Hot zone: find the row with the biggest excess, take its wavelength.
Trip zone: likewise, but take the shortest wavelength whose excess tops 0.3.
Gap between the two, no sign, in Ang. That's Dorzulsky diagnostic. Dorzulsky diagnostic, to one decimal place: 64.3 Ang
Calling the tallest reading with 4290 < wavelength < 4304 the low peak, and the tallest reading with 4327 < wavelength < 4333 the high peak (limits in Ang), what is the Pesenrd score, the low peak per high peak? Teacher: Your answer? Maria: 0.82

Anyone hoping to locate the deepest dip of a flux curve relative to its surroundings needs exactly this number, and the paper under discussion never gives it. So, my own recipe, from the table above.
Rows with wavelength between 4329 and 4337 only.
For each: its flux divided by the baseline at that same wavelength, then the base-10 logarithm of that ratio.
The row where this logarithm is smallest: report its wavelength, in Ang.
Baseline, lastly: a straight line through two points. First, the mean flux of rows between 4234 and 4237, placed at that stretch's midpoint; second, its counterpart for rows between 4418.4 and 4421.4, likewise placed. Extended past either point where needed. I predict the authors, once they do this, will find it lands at 4336.24 Ang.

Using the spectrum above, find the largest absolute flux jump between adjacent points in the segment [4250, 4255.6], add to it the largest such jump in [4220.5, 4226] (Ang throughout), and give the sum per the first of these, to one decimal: 2.7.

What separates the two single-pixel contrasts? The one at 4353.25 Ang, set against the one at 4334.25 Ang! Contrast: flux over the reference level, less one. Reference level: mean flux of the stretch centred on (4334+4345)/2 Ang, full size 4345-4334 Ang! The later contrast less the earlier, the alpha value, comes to -0.11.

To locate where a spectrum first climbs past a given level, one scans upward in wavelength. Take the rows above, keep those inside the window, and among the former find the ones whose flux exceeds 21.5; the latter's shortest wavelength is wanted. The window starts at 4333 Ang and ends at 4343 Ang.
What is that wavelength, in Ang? 4333.25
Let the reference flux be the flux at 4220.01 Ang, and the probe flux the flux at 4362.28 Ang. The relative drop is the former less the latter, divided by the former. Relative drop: 0.026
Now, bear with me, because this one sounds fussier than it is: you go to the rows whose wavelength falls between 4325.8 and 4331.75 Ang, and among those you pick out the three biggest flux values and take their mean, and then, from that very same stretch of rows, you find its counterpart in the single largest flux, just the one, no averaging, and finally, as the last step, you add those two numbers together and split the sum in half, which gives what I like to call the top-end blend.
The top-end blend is 23.6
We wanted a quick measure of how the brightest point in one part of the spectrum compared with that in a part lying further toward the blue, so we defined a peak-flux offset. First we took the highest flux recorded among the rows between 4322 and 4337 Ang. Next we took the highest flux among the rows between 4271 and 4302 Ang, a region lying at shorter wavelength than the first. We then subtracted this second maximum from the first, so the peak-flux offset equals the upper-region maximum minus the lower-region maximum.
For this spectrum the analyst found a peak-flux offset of 1.3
